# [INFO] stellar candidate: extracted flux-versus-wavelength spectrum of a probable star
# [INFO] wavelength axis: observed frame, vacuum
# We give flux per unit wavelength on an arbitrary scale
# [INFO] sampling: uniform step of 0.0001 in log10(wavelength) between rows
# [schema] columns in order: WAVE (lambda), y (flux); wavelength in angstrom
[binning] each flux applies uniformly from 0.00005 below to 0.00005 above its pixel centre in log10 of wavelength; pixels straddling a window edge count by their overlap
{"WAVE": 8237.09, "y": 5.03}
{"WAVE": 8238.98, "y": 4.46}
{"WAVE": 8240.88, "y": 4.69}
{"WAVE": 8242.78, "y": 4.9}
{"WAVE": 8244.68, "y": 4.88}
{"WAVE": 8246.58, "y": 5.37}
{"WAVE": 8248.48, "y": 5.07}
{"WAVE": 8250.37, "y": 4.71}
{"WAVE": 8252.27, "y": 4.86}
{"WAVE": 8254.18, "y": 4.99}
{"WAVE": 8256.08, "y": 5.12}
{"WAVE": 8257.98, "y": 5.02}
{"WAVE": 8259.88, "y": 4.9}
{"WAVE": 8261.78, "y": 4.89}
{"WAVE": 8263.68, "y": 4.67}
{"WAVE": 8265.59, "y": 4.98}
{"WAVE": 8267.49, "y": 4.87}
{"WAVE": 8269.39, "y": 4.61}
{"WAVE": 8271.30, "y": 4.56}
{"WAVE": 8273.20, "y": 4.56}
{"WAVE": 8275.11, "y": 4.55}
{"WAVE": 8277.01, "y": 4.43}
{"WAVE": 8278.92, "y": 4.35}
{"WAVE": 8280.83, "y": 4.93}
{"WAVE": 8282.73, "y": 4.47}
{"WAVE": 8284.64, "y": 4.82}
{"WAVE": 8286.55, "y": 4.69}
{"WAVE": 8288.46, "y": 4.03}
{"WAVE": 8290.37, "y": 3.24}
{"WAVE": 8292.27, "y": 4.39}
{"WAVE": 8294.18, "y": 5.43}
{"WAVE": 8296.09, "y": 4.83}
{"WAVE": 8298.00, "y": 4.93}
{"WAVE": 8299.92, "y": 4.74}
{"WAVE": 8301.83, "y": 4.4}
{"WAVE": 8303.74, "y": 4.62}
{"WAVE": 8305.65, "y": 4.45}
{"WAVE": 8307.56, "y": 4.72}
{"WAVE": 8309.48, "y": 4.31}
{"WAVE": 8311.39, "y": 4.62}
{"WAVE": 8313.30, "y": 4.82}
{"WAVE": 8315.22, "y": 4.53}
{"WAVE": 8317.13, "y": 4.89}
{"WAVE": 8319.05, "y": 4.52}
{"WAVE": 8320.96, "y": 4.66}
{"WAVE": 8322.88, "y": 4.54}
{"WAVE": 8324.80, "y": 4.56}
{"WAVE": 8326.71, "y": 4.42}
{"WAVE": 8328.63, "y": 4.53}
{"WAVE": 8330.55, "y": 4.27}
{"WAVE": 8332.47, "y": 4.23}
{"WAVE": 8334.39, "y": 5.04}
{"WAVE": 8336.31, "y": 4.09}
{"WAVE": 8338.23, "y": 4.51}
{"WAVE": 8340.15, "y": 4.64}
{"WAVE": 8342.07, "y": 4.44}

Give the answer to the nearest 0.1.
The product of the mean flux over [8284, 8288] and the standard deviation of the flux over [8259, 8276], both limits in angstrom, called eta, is 0.8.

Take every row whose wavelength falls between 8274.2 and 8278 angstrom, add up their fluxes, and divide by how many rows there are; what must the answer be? 4.49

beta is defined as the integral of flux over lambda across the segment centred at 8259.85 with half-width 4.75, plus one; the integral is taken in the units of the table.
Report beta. 47.8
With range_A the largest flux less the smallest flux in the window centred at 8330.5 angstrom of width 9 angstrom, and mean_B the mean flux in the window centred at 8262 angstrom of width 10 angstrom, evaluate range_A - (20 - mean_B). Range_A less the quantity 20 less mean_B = -14.3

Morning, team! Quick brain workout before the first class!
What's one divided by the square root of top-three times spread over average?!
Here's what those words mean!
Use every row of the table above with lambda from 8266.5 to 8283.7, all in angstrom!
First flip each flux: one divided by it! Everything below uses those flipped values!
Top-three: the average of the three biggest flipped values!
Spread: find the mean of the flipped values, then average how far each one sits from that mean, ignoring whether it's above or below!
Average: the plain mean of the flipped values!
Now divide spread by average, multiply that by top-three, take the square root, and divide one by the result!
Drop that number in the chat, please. 12.2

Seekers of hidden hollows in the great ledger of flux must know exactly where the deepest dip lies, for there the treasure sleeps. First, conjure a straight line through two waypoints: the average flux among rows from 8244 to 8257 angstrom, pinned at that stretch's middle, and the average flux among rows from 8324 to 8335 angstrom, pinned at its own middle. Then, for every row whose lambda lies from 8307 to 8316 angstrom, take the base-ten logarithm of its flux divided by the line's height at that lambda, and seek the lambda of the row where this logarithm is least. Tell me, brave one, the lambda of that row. 8309.48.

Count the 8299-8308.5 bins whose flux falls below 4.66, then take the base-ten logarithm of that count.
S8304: 0.5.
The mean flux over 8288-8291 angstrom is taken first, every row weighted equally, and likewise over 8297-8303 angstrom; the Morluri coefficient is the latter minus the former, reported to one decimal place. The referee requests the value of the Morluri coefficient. 1.1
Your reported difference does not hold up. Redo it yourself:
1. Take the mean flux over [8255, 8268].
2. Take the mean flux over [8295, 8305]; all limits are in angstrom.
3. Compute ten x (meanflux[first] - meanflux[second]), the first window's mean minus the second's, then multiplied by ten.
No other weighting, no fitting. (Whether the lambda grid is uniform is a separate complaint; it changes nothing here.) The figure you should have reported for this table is 2.2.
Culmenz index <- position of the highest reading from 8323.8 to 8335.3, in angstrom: 8334.39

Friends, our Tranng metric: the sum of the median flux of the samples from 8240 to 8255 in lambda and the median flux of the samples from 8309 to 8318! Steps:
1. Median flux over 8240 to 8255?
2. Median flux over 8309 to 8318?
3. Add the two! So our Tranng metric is 9.51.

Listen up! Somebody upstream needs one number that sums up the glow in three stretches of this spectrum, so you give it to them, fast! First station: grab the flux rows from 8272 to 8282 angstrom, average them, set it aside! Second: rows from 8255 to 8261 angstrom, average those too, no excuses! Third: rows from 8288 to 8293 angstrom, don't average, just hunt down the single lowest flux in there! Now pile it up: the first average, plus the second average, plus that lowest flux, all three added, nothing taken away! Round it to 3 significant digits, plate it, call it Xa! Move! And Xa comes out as 12.8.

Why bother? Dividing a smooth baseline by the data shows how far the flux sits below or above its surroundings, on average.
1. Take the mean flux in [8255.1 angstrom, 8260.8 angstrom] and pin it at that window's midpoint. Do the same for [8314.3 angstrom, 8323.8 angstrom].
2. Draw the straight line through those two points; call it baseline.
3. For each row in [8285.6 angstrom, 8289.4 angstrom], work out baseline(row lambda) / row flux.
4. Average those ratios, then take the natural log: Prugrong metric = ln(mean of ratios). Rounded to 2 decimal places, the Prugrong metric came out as 0.11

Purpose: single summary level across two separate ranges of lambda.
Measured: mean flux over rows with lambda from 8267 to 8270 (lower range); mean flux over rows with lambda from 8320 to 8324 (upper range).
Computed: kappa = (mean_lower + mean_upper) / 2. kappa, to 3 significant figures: 4.67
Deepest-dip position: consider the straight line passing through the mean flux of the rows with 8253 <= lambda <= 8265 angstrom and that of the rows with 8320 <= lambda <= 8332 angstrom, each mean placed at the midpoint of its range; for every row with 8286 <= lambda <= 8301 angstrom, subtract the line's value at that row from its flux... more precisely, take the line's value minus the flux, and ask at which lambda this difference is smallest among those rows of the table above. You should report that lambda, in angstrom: 8294.18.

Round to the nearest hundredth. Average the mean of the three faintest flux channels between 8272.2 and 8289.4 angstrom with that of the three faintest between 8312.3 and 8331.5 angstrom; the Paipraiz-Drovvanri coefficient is 4.34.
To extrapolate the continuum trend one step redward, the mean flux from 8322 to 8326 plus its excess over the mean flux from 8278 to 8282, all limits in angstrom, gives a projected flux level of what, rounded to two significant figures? 4.5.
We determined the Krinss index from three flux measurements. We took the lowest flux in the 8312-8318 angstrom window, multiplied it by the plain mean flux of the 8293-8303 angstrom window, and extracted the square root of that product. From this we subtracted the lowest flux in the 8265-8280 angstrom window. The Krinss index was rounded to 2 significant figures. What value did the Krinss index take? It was 0.34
